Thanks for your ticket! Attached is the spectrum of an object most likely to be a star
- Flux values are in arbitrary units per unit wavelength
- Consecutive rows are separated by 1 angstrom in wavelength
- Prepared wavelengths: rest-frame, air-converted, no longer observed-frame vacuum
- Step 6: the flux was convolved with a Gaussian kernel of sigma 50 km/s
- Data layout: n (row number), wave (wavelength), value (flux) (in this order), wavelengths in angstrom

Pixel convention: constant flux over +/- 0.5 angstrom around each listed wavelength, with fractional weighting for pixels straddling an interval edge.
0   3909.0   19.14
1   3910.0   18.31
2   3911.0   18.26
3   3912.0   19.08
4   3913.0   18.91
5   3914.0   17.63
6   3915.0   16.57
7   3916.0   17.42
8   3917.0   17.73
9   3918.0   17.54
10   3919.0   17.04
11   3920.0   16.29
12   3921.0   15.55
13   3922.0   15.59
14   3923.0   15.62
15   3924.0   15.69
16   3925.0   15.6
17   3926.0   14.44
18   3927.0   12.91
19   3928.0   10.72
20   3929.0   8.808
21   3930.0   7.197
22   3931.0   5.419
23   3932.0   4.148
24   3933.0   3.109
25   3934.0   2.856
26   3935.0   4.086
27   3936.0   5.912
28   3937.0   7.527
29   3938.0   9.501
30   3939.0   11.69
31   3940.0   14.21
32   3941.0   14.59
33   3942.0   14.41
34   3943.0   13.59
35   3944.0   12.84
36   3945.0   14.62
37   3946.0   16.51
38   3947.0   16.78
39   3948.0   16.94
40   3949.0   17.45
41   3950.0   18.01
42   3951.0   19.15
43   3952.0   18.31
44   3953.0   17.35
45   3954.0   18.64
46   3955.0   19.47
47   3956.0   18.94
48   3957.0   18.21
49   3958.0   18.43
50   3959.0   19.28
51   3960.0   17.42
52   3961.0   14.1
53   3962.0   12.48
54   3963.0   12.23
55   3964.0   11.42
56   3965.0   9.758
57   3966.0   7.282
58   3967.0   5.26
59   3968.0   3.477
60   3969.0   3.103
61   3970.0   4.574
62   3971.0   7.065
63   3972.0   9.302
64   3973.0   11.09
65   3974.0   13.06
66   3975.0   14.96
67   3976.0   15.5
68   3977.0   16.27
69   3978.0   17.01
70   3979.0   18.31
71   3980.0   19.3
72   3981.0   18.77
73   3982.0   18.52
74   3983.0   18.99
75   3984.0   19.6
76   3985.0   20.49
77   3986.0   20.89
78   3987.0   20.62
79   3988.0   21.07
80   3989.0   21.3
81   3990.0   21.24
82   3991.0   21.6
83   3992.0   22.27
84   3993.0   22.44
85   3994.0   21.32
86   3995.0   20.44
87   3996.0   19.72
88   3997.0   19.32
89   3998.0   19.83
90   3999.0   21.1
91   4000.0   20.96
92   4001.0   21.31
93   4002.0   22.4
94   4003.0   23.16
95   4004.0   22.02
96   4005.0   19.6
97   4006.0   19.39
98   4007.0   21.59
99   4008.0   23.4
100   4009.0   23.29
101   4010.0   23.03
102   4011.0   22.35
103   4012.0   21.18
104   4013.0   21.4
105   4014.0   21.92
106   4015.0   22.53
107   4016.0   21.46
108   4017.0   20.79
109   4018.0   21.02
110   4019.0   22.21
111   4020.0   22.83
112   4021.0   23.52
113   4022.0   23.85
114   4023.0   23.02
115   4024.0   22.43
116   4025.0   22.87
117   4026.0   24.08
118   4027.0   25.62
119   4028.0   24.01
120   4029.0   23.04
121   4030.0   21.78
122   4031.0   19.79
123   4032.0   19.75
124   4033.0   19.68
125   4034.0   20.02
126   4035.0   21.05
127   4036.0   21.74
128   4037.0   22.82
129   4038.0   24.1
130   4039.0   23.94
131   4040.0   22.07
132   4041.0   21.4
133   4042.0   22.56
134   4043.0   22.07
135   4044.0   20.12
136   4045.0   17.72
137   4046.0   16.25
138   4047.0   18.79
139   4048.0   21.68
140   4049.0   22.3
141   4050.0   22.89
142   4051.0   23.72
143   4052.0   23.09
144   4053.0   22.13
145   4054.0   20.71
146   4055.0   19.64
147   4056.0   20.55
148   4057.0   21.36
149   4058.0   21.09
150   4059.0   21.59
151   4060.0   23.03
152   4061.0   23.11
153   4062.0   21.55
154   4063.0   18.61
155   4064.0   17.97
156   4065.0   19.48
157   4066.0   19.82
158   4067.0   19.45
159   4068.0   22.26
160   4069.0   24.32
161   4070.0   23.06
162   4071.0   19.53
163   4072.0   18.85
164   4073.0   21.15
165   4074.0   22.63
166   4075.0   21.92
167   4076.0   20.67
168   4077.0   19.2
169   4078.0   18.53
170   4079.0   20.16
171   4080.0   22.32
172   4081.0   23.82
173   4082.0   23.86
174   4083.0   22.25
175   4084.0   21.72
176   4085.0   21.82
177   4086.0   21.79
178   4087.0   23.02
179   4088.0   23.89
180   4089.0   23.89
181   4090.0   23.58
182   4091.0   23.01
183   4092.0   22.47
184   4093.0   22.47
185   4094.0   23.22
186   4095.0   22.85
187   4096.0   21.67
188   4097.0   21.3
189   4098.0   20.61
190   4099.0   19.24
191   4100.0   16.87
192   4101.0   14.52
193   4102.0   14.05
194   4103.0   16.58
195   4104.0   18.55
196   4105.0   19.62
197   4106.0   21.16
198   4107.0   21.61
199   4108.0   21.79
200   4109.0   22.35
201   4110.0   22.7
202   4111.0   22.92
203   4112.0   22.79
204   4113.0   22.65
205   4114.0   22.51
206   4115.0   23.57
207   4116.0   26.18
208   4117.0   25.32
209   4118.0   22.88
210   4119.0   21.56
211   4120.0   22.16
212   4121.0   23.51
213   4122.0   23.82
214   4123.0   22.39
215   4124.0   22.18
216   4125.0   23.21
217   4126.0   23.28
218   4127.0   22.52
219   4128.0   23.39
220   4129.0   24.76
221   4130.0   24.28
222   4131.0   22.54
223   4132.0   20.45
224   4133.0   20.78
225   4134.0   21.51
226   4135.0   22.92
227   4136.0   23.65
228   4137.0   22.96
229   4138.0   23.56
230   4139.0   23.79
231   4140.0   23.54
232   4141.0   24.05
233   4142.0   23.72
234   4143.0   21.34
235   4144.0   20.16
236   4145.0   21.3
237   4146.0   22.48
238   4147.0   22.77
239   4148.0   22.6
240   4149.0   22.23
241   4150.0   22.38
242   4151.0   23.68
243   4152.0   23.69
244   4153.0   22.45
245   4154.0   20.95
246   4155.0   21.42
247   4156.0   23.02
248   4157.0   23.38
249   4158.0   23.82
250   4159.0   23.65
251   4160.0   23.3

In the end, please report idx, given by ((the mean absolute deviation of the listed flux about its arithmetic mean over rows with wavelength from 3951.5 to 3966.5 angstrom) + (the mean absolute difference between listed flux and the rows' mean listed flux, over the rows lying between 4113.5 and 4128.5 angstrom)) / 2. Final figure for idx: 2.17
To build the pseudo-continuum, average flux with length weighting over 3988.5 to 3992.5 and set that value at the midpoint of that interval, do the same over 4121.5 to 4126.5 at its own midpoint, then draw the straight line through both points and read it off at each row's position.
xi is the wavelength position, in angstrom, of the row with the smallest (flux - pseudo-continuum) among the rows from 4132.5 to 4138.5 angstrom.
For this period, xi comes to 4133.0 angstrom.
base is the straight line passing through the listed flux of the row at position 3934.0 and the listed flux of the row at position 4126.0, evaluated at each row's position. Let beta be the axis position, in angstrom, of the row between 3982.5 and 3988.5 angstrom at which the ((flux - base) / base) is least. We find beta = 3983.0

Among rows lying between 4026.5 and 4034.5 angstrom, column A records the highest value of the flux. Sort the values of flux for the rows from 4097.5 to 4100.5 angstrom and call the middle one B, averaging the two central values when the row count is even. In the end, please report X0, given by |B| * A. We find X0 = 493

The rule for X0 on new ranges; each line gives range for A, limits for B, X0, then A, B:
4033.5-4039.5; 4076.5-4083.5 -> 536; 24.1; 22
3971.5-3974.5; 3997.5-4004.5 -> 278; 13.06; 21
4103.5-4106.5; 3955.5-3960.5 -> 390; 21.16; 18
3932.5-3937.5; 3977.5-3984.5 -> 141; 7.527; 19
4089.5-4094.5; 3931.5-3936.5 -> 96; 23.58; 4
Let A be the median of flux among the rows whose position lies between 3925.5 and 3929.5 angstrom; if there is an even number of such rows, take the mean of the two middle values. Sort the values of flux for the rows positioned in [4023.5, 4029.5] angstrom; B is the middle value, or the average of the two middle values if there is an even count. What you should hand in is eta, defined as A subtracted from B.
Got 11.7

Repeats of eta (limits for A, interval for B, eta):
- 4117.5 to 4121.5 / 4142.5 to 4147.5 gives -1.2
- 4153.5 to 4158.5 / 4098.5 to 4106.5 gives -5.3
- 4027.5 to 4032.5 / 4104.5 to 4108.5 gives -0.4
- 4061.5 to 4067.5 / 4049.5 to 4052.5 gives 3.6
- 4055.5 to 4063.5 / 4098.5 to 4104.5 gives -4.7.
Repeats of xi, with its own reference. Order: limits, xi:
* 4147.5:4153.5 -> 4149.0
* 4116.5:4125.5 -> 4119.0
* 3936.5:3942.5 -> 3937.0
